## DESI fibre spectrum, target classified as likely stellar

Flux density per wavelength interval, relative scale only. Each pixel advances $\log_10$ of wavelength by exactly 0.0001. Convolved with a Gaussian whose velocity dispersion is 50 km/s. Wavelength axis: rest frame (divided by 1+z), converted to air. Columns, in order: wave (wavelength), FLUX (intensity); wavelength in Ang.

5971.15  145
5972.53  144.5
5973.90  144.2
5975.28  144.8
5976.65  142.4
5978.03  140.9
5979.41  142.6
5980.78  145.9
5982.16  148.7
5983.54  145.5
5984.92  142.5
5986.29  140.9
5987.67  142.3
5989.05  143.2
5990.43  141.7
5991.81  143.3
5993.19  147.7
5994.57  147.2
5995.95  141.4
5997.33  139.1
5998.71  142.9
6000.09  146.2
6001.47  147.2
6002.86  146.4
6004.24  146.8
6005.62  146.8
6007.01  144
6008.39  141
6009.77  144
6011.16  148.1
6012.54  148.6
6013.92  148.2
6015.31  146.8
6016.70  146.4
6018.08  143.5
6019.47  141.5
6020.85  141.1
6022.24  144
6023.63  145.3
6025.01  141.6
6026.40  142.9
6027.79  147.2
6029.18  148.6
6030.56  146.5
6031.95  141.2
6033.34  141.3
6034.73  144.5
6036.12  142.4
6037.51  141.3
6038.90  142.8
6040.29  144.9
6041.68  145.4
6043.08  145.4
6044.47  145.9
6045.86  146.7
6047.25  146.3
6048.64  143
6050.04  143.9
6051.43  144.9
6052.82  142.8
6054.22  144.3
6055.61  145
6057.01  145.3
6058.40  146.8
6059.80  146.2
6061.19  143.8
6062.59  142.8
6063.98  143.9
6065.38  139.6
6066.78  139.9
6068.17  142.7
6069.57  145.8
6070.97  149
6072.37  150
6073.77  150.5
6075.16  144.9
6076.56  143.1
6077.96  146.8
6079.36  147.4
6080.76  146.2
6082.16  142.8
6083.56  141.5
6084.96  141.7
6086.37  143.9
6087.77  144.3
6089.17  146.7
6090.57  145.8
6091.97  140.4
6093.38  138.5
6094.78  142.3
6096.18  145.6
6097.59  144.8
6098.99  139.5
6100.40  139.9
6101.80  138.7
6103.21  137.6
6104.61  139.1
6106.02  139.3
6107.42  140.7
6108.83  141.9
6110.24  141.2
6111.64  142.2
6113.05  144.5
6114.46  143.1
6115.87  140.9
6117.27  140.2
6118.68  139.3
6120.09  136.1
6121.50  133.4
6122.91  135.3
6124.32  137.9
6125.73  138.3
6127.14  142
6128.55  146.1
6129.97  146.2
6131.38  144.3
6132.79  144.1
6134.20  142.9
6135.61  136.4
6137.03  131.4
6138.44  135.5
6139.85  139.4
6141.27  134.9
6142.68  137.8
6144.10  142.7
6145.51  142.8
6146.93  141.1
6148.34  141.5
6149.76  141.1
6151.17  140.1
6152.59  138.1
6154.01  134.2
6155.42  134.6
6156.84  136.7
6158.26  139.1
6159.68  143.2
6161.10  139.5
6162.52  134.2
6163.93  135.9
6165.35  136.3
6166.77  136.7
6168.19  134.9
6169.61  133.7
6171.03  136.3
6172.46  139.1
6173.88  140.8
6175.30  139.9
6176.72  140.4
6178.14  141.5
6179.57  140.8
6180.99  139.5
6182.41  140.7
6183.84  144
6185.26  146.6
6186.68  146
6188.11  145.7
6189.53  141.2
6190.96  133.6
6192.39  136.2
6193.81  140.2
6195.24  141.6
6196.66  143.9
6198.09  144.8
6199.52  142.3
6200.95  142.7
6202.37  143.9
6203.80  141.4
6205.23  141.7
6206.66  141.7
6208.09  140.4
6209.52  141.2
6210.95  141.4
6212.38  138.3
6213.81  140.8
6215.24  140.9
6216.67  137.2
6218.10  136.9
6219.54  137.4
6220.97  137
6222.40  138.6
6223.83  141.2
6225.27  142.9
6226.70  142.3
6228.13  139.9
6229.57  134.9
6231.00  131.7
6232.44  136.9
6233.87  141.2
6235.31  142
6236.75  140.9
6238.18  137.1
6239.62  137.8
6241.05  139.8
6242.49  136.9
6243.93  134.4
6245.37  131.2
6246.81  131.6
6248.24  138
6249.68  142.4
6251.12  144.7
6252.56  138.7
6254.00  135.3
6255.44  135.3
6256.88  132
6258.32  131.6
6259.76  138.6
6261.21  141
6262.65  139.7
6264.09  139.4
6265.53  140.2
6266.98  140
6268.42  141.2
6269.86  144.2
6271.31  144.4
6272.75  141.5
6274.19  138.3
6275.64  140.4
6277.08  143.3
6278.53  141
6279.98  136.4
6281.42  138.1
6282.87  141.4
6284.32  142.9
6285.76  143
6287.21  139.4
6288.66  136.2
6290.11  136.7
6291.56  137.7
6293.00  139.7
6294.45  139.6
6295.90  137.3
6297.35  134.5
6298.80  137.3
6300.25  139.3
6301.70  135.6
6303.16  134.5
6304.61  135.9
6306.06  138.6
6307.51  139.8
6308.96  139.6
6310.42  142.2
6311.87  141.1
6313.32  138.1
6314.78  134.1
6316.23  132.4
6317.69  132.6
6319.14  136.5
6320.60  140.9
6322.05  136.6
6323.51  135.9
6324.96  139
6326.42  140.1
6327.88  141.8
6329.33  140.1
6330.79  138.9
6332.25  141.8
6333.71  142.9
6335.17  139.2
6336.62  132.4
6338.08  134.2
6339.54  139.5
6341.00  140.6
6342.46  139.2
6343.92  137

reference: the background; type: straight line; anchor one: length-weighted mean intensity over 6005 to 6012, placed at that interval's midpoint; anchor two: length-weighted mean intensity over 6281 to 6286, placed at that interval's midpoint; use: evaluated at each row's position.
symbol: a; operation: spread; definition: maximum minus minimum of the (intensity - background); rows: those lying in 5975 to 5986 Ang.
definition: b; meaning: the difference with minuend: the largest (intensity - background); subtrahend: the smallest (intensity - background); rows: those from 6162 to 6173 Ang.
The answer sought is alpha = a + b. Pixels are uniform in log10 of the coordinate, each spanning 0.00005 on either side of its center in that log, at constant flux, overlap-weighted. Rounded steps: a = 8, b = 5.4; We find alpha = 13.3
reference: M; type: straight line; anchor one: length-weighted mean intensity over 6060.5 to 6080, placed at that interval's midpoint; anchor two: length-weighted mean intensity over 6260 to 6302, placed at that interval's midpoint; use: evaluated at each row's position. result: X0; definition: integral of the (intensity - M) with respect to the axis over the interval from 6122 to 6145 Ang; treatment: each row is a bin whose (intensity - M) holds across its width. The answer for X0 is -86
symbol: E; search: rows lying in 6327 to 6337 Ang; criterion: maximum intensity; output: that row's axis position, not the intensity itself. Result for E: 6333.71 Ang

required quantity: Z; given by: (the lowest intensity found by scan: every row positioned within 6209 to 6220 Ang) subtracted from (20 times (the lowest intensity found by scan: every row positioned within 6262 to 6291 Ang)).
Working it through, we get 2587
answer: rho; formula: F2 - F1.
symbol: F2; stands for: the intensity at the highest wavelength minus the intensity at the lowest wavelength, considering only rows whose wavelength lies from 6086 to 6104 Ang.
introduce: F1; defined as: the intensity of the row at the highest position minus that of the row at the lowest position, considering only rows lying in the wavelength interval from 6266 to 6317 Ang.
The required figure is 1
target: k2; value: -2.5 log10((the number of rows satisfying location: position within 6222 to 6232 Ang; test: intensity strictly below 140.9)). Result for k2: -1.5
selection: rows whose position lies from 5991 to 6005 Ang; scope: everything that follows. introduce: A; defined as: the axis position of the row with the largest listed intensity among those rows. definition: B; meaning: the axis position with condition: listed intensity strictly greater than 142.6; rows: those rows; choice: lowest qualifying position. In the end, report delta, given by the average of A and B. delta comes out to 5992.5 Ang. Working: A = 5993.19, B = 5991.81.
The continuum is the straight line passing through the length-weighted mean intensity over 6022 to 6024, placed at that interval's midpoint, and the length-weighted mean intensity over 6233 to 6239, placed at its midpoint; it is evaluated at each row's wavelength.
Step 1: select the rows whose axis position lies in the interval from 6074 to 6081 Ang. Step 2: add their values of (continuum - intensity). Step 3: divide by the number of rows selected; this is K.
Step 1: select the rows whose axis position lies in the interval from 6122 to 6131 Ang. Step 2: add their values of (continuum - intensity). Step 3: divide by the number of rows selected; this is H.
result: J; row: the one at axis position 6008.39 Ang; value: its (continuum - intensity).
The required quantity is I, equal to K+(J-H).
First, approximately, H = 1.4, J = 3.8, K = -2.3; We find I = 0.0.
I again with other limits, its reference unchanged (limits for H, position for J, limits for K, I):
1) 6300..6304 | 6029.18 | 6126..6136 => -7.5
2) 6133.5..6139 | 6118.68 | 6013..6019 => -4.0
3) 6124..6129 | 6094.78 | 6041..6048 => -2.5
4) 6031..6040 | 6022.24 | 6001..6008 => -2.9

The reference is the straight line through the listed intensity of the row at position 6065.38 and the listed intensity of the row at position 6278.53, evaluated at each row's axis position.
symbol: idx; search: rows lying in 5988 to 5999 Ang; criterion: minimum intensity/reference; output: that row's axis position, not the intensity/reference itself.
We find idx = 5997.33 Ang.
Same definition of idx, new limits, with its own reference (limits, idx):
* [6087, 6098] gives 6093.38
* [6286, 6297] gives 6288.66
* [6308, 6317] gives 6316.23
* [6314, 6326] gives 6316.23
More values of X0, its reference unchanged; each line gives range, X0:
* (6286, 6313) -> -28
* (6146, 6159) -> -56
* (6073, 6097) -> -9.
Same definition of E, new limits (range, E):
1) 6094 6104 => 6096.18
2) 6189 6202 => 6198.09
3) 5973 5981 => 5980.78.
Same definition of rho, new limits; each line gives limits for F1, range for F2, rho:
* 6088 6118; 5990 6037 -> 7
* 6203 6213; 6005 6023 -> 0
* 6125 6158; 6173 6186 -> 7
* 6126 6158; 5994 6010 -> 2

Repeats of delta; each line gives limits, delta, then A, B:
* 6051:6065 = 6054.9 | 6058.40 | 6051.43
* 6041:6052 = 6043.8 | 6045.86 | 6041.68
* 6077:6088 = 6078.7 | 6079.36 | 6077.96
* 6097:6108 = 6097.6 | 6097.59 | 6097.59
